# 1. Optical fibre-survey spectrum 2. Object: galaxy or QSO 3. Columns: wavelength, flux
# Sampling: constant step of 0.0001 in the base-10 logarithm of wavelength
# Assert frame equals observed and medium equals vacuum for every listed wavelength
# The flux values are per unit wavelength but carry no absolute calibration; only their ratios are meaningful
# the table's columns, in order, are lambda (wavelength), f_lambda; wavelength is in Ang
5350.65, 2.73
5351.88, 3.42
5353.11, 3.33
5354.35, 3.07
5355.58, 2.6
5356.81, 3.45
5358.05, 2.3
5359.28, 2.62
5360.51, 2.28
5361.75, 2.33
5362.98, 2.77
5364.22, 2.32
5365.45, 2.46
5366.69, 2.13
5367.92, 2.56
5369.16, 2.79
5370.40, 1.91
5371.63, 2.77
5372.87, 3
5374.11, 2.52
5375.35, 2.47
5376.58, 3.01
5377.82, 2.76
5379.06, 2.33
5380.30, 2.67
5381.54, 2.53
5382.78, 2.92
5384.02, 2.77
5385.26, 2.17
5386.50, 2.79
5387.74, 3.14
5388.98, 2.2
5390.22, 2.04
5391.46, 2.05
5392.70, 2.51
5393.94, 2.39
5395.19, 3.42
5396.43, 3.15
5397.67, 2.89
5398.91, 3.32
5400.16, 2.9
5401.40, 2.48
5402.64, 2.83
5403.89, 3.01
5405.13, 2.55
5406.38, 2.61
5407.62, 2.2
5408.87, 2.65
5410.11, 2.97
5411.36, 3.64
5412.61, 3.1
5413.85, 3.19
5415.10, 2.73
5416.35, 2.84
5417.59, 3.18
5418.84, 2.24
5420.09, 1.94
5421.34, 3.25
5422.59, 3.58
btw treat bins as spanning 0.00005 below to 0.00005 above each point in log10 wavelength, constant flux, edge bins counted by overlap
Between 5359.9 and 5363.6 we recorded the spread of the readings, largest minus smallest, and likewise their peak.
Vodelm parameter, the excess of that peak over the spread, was 2.28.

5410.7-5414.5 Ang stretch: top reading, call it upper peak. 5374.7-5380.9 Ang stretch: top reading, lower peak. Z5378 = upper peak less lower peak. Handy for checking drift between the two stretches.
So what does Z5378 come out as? 0.6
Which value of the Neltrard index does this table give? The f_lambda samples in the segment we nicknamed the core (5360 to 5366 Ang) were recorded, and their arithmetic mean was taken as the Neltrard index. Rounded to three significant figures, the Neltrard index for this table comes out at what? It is 2.43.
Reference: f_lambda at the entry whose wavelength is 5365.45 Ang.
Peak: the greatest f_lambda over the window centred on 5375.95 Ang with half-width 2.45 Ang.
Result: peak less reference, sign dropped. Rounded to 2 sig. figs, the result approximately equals 0.55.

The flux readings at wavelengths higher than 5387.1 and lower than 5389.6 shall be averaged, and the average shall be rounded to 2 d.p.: 2.67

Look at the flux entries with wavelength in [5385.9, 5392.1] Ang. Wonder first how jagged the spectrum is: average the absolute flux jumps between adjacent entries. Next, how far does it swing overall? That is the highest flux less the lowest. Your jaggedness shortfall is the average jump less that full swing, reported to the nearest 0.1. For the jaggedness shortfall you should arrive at -0.7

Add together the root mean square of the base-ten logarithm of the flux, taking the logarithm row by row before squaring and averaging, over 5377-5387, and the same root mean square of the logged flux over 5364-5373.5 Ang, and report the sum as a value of 0.82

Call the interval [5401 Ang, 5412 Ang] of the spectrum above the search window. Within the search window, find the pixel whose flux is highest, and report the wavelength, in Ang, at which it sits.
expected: 5411.36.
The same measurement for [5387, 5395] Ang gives 5387.74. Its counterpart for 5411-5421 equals 5411.36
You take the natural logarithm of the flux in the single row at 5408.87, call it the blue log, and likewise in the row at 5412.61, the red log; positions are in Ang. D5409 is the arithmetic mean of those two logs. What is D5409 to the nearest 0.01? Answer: 1.05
